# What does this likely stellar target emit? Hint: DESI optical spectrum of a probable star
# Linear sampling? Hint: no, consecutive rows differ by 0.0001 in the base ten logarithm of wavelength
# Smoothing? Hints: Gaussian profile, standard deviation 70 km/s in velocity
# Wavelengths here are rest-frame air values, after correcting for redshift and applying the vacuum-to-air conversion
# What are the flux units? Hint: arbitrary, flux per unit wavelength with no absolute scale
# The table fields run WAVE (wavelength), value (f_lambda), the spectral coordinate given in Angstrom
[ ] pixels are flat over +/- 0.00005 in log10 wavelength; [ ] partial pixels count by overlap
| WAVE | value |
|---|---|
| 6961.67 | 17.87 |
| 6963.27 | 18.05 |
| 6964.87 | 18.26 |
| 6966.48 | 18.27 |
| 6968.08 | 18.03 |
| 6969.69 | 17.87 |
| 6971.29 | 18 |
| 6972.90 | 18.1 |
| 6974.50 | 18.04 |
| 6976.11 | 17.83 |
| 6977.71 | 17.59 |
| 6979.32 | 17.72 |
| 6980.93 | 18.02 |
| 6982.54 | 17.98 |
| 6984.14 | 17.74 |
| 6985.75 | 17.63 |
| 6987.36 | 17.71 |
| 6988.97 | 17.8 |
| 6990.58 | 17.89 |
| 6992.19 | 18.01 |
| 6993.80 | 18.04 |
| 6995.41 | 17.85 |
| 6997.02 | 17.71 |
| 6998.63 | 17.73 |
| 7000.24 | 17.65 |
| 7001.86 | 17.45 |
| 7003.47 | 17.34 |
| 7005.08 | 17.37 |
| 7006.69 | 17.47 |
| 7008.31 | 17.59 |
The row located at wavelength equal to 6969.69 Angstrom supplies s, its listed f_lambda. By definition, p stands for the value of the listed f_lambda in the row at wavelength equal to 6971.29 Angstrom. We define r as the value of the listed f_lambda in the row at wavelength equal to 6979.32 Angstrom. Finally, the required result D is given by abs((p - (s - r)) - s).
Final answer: 0.02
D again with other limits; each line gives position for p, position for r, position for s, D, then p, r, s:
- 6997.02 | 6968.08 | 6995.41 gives 0.04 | 17.71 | 18.03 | 17.85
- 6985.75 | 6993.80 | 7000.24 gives 0.37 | 17.63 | 18.04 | 17.65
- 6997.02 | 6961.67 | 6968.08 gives 0.48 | 17.71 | 17.87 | 18.03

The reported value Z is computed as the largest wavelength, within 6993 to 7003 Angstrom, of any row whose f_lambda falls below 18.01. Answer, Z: 7001.86 Angstrom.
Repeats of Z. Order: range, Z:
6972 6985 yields 6984.14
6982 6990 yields 6988.97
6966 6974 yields 6971.29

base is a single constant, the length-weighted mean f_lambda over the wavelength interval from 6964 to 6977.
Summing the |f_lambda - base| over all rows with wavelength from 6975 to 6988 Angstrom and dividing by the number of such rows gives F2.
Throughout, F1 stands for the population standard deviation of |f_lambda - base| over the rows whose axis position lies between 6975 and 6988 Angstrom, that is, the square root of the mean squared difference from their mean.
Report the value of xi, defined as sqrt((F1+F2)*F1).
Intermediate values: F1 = 0.145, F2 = 0.28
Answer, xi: 0.25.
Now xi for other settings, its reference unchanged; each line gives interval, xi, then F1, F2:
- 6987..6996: 0.18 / 0.115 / 0.17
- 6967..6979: 0.21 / 0.151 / 0.14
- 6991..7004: 0.36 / 0.231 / 0.33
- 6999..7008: 0.28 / 0.108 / 0.60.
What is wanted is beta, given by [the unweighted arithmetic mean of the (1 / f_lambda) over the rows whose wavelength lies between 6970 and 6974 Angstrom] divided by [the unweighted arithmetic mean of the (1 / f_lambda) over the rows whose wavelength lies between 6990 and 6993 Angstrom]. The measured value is 0.99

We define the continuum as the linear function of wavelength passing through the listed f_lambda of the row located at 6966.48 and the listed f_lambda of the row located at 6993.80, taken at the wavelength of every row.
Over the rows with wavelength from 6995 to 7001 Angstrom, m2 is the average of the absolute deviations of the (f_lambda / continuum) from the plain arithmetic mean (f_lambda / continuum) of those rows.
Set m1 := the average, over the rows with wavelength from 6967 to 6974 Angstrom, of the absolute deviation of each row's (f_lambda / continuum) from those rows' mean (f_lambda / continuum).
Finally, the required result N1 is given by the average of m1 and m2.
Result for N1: 0.0032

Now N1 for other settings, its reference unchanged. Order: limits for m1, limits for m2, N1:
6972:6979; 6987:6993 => 0.0076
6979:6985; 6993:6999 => 0.0065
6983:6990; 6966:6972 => 0.0042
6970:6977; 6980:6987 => 0.0061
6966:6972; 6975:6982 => 0.0066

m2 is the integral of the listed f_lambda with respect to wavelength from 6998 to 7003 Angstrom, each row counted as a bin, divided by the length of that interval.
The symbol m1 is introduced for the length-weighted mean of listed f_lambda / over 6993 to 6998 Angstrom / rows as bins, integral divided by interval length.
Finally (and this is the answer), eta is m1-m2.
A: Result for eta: 0.30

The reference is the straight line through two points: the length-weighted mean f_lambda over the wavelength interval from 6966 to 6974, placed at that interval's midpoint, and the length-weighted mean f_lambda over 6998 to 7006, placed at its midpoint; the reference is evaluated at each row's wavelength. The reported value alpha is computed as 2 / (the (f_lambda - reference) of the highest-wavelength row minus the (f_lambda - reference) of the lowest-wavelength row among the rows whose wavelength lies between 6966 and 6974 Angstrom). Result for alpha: -33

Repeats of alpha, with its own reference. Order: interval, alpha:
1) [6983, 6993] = 5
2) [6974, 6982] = 22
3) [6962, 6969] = 32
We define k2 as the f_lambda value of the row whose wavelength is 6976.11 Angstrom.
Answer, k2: 17.83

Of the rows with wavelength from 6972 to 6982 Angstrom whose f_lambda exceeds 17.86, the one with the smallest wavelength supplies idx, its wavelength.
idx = 6972.90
